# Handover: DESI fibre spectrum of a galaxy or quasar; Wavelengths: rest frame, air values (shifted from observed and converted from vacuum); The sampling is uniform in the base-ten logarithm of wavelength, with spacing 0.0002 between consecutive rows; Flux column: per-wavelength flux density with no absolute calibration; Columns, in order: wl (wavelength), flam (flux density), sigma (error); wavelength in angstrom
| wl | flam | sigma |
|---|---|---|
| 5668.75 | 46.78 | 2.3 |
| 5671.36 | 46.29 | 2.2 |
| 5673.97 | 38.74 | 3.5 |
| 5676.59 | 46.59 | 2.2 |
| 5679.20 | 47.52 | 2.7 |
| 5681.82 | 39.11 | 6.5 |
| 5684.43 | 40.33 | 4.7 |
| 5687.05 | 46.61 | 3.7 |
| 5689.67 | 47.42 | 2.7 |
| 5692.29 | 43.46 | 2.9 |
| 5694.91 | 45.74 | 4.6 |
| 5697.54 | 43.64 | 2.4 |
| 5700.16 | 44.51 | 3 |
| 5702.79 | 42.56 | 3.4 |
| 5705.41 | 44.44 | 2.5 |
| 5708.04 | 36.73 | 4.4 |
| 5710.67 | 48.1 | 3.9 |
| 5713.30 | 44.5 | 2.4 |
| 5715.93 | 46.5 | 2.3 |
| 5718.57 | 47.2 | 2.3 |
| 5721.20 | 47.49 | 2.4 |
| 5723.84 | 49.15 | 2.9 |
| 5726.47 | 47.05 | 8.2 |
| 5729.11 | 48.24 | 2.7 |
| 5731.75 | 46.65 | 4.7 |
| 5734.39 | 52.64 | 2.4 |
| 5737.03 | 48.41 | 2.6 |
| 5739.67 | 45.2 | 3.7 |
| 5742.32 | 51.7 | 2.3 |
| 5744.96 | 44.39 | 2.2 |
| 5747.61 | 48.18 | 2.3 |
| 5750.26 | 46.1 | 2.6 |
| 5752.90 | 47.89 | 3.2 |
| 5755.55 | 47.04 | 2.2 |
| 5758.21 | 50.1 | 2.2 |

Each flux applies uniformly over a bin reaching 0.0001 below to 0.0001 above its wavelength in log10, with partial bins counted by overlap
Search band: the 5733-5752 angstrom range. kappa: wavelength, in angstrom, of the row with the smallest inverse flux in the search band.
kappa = 5734.39 angstrom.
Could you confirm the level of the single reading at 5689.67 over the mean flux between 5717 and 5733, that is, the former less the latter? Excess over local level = -0.2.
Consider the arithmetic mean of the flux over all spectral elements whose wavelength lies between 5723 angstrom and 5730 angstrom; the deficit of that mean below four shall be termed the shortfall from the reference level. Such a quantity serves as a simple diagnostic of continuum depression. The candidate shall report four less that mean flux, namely -44.1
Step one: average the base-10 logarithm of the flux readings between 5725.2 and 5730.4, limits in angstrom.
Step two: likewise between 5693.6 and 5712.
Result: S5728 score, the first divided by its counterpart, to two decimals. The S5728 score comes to 1.02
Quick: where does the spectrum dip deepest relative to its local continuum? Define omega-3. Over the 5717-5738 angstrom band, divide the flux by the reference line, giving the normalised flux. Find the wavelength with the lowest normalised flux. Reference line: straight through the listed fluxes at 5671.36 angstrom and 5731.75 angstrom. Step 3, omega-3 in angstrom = 5731.75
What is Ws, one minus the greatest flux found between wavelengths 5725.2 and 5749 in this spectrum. -52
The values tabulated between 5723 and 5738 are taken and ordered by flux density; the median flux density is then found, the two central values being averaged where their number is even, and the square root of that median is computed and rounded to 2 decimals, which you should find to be 6.95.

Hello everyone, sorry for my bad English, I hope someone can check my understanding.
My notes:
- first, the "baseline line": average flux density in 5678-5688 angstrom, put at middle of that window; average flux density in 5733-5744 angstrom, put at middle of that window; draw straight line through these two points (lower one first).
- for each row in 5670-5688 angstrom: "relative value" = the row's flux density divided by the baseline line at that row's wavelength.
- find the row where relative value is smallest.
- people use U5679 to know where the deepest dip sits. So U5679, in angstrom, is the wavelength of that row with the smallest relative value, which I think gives 5681.82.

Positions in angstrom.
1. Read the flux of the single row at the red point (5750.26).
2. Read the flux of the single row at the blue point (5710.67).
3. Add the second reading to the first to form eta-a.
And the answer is 94.2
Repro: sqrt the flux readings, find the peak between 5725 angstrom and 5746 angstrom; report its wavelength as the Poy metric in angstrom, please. 5734.39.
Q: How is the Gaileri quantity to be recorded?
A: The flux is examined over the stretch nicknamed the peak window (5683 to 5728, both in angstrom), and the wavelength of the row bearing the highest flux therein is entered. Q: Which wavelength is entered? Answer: 5723.84 angstrom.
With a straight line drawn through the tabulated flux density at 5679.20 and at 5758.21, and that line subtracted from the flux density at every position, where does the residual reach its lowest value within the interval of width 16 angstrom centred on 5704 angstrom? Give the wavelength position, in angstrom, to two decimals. 5708.04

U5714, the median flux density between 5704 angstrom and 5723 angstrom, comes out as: 46.5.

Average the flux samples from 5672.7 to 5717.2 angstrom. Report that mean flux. 43.9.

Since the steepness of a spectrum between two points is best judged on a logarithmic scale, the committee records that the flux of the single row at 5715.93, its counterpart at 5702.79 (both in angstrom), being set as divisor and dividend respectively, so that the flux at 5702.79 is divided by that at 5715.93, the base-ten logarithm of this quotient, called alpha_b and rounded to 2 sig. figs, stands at -0.038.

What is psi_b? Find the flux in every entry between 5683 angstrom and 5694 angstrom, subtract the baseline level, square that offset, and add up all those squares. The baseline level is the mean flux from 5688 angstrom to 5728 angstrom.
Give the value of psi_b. 34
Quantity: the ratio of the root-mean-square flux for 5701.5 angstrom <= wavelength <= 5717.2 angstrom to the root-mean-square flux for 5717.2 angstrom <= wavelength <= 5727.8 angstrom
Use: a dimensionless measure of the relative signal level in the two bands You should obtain 0.921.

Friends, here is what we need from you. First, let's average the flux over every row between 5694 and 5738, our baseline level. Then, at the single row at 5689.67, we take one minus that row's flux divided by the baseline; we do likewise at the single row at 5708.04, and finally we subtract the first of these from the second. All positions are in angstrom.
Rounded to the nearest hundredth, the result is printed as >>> 0.23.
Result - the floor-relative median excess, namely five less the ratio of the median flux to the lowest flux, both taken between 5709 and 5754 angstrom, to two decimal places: 3.93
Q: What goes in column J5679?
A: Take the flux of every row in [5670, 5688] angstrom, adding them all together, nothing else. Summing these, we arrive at 305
